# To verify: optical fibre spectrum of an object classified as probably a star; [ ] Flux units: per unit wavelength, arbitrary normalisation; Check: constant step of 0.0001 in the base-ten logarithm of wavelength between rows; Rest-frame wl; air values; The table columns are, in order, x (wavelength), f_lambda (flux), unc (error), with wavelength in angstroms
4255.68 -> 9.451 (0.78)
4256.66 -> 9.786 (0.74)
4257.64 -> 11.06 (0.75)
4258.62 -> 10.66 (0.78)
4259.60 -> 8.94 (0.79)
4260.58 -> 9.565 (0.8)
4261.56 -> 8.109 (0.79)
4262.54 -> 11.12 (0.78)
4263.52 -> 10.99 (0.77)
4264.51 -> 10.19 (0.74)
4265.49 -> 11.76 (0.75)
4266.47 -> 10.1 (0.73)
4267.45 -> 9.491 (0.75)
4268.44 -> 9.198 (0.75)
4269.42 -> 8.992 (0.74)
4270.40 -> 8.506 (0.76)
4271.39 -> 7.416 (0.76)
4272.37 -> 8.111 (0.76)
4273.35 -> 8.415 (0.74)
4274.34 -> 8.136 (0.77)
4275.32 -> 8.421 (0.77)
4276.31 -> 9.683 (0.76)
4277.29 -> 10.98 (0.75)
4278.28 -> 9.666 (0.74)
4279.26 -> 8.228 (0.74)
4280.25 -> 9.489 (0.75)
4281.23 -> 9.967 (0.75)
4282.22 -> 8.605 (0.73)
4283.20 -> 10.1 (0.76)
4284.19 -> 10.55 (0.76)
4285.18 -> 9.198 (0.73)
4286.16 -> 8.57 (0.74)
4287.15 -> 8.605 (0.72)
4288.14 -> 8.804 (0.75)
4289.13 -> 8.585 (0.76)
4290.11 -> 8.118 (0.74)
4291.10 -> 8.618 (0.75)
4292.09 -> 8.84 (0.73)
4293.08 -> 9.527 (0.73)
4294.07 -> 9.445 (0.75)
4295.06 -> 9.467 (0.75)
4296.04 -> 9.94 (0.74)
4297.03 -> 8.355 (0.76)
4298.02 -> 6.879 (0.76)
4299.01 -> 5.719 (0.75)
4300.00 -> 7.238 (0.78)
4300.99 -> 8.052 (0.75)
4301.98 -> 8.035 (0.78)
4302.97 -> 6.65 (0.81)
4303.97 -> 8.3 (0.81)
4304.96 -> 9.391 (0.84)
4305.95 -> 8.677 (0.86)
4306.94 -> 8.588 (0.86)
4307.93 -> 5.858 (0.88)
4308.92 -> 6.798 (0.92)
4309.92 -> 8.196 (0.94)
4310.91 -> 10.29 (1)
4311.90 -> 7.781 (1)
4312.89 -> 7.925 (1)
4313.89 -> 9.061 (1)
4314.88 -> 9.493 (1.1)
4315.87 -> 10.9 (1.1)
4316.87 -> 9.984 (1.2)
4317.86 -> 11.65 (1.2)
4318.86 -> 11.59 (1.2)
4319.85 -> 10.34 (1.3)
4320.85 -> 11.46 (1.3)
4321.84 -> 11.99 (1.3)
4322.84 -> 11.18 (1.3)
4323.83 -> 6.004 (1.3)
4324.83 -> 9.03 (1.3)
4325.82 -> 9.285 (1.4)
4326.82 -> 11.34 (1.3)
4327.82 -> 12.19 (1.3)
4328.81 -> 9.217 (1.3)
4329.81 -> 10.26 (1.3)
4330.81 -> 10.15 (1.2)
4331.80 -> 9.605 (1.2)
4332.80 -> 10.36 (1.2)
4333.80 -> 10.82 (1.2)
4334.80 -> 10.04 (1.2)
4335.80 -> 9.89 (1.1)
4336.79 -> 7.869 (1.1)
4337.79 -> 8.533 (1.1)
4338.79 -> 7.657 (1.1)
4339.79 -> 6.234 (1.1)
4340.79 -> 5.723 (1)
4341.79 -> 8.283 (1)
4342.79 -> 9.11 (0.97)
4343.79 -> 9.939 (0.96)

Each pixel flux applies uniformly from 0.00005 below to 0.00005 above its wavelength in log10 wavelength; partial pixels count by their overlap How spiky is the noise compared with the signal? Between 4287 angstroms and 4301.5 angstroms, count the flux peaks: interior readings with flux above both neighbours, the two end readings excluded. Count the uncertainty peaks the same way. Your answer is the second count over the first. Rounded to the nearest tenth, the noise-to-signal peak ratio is 1.0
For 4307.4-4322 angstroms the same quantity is 0.0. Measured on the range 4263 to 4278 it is 0.5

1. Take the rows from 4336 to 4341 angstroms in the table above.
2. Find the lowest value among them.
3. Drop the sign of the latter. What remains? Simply 5.7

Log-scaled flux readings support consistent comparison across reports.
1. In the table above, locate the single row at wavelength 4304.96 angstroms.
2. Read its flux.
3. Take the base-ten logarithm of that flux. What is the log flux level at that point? 0.97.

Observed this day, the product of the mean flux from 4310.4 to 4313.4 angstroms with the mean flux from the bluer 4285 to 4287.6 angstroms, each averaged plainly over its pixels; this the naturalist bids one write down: 76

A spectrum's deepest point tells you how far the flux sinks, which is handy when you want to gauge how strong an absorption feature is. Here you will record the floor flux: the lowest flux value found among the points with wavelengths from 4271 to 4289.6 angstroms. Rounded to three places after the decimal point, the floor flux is 7.416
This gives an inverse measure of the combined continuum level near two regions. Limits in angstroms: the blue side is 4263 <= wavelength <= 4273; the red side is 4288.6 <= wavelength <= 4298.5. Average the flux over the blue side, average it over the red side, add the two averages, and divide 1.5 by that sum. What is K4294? 0.0822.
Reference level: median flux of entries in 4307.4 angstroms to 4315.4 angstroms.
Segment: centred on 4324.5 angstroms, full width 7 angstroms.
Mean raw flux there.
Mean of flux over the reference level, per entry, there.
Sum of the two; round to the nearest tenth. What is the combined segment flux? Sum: 11.4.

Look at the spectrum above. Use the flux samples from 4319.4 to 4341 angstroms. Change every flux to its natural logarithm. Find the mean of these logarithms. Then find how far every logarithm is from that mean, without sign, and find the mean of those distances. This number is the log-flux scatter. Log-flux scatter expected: 0.17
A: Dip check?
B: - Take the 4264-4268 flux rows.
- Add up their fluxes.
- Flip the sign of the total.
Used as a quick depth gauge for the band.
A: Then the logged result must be -42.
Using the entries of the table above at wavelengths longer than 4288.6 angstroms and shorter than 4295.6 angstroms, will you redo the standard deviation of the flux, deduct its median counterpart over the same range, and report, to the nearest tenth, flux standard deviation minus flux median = -8.3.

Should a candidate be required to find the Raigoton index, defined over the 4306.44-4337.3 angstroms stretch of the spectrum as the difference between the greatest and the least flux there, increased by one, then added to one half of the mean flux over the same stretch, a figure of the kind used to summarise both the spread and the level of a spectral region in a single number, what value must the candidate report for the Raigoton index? 12.2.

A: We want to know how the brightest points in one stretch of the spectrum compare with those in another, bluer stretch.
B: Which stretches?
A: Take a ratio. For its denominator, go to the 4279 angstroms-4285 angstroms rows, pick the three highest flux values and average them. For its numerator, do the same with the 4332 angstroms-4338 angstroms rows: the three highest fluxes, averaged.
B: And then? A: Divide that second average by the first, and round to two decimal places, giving 1.02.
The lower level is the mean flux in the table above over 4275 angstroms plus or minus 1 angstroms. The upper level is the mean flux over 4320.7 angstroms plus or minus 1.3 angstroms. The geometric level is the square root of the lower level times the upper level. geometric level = 9.7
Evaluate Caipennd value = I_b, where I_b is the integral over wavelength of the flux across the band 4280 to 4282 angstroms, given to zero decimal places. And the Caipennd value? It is 19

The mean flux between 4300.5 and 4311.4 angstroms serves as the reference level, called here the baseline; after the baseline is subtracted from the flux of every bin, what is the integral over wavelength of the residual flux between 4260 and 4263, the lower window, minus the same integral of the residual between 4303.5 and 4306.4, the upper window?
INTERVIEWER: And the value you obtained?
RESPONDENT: 2.4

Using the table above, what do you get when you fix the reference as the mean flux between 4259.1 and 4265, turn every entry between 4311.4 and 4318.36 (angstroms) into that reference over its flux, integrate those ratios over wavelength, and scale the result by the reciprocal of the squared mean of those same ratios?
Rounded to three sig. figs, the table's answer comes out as 6.63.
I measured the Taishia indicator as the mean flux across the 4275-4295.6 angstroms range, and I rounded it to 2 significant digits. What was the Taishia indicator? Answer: 9.2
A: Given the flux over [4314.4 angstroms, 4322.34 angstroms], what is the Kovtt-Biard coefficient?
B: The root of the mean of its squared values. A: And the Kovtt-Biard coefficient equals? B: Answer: 11.0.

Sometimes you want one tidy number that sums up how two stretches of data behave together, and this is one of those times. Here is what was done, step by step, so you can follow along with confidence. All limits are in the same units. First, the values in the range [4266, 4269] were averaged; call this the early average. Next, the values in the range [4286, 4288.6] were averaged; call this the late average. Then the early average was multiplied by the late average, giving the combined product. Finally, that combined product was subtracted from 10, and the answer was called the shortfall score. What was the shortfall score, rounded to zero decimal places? -73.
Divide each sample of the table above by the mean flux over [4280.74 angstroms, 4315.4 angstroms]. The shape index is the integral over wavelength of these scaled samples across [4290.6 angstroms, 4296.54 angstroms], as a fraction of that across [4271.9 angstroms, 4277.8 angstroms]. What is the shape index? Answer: 1.0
